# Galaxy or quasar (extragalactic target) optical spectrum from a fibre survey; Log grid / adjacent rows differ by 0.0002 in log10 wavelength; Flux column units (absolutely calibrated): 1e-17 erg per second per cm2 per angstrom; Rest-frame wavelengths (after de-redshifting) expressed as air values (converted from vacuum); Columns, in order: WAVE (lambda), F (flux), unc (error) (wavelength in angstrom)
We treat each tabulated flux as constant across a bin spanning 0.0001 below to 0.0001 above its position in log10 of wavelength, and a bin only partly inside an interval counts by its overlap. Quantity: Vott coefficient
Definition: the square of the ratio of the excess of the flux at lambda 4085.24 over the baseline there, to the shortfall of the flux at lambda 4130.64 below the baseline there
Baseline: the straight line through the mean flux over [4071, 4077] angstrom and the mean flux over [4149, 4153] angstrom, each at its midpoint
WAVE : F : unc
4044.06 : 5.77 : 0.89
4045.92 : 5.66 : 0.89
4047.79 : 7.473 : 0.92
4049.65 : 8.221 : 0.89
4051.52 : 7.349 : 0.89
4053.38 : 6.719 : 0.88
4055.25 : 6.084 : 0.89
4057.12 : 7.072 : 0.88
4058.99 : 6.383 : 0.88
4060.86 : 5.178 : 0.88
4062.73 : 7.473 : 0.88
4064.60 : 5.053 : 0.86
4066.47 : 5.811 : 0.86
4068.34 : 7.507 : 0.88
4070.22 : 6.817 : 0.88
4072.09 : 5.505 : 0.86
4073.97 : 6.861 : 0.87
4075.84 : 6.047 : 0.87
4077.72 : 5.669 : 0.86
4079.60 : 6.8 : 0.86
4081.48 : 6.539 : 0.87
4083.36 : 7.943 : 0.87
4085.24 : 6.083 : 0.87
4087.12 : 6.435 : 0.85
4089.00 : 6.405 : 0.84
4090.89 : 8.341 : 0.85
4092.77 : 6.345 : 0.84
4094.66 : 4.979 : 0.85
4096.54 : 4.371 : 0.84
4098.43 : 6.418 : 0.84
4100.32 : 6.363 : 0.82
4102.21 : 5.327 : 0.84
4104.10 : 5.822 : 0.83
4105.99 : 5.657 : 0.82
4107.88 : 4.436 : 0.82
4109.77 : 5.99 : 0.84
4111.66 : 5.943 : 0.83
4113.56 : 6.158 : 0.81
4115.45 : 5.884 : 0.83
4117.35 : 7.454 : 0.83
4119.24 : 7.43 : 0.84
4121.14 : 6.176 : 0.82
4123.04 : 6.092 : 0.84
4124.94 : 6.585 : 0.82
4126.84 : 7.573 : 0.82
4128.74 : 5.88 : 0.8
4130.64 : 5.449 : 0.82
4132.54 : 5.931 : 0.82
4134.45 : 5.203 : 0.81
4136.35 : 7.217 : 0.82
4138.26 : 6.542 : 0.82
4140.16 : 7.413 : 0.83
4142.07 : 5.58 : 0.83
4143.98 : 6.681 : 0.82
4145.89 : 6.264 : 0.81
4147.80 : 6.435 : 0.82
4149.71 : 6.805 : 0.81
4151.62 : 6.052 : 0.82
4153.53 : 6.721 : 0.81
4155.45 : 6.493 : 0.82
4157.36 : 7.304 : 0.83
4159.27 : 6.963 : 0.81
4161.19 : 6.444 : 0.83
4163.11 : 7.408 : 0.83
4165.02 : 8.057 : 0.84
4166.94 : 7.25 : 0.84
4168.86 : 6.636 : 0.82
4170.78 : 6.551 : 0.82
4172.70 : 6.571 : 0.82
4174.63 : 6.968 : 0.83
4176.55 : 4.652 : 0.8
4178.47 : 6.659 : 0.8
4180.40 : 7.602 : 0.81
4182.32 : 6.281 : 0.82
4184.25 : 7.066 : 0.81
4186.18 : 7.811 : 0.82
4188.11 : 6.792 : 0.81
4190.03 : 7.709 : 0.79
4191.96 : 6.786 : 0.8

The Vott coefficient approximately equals 0.0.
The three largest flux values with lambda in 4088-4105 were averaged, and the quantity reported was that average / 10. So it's 0.71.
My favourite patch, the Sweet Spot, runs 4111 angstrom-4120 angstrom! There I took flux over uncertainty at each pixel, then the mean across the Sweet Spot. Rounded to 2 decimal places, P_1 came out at 7.94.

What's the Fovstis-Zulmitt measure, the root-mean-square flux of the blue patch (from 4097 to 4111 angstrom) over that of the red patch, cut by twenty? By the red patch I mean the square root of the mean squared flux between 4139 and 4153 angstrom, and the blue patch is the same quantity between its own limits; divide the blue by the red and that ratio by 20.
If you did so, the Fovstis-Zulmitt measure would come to 0.044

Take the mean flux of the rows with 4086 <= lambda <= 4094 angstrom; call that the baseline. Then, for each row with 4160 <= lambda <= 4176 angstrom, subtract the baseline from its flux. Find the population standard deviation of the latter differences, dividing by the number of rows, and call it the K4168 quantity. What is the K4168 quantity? 0.52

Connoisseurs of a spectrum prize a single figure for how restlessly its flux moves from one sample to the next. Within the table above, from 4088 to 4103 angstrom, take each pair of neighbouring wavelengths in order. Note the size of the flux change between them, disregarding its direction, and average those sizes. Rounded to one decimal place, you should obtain 1.3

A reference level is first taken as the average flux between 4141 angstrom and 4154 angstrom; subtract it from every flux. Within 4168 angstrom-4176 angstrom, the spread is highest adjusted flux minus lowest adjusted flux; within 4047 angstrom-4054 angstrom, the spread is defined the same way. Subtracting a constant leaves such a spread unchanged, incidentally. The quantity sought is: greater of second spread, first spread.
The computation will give 1.50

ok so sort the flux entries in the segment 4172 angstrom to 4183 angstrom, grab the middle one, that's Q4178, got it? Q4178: 6.6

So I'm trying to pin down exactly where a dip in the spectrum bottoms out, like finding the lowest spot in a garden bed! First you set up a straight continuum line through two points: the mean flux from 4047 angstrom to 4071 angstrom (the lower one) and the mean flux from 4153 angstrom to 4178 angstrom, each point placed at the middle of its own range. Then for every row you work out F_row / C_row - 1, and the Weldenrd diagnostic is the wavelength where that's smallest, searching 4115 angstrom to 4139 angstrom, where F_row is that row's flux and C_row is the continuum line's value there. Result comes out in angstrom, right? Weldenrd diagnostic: 4134.45 angstrom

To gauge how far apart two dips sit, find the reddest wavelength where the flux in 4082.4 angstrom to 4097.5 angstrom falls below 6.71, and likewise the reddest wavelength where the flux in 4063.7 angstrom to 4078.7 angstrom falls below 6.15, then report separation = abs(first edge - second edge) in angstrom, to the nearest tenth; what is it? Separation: 18.8 angstrom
